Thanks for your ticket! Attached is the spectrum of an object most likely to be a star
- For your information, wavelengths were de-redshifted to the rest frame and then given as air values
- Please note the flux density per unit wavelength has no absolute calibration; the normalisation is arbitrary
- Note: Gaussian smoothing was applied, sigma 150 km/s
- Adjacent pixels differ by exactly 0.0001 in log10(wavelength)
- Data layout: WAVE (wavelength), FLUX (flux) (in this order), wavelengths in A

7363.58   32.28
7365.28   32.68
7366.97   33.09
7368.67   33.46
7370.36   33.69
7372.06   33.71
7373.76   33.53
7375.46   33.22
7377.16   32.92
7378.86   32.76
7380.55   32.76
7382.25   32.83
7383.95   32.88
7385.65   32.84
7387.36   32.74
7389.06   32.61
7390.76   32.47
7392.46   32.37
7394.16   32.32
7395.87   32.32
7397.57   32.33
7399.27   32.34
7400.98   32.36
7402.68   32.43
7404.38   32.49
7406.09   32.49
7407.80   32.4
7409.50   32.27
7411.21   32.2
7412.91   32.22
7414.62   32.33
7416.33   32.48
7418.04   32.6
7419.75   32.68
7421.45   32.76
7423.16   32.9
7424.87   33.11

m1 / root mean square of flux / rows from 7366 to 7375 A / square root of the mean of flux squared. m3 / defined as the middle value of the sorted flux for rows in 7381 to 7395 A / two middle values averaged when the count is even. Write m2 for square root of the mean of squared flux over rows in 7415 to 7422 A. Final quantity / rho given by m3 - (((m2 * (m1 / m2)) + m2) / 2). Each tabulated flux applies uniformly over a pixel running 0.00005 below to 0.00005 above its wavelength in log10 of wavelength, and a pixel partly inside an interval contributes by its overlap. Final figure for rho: -0.39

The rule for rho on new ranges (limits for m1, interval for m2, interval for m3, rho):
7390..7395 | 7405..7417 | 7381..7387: 0.48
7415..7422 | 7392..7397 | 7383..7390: 0.31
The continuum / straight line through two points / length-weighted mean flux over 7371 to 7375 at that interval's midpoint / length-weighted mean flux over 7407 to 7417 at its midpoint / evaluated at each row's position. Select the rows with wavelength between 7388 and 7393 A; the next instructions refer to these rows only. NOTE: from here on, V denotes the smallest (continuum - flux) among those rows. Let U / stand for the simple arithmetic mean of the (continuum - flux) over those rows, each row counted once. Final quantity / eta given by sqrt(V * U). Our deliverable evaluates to 0.46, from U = 0.50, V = 0.4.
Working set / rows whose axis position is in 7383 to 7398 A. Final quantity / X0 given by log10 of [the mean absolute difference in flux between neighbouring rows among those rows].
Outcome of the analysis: -1.15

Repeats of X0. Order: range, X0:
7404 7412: -1.14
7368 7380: -0.70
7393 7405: -1.55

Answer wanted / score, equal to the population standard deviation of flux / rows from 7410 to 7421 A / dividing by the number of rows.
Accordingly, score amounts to 0.183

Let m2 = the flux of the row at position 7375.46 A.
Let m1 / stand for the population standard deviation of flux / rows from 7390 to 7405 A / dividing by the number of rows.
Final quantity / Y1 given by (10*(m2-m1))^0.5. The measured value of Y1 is 18.2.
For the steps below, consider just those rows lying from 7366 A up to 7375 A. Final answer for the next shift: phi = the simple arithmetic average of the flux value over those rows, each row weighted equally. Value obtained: 33.5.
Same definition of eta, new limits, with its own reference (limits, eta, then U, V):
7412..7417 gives 0.17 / -0.10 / -0.3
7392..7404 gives 0.27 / 0.42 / 0.2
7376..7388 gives 0.35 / 0.42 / 0.3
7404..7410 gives 0.03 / 0.07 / 0.0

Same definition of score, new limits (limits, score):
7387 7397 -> 0.157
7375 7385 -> 0.157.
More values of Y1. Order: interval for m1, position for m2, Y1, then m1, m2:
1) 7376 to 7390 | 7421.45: 18.1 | 0.09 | 32.76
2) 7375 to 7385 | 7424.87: 18.2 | 0.16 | 33.11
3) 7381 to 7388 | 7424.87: 18.2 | 0.05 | 33.11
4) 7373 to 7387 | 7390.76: 17.9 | 0.25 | 32.47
